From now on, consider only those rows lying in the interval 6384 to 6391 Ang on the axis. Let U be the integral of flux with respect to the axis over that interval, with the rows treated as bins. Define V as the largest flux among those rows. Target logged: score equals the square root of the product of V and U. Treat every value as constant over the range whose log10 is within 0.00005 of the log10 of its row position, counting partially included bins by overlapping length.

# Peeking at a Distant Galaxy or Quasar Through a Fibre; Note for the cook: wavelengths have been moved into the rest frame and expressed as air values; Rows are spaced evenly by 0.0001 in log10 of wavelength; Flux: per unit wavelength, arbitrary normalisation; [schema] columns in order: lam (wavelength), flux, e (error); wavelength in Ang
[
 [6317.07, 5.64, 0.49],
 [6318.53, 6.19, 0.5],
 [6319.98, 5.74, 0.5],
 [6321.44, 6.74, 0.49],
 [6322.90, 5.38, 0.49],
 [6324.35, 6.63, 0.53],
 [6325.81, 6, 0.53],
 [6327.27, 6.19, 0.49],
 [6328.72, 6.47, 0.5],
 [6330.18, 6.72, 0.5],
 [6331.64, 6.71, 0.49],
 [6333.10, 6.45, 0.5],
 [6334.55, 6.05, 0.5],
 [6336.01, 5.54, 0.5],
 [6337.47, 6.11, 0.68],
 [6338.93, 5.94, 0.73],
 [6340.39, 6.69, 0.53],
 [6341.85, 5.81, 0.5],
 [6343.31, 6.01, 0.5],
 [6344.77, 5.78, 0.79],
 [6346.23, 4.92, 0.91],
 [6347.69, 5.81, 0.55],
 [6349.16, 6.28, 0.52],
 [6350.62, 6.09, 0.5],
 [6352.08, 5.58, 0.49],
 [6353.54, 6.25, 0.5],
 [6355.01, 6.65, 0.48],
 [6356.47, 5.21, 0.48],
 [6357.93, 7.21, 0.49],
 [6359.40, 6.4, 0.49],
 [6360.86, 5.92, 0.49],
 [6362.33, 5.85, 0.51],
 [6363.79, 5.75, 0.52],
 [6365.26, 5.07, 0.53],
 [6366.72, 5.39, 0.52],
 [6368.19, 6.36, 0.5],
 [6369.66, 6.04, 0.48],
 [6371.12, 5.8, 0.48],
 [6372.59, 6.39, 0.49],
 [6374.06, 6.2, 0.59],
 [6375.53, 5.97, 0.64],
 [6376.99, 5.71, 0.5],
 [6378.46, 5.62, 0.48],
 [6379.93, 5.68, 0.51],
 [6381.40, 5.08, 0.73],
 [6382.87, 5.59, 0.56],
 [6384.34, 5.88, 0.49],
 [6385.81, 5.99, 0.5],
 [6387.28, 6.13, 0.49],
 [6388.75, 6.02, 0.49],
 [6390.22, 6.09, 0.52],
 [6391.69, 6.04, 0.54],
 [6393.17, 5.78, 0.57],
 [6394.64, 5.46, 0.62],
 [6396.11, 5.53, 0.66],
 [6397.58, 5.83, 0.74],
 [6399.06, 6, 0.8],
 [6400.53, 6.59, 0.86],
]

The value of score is 16.1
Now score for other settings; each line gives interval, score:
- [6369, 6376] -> 16.5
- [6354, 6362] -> 19.0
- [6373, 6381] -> 17.0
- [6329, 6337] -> 18.4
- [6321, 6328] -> 17.1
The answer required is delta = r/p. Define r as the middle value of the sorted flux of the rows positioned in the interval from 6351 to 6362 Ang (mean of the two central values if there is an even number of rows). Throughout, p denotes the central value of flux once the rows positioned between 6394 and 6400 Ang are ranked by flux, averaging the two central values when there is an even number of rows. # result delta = 1.10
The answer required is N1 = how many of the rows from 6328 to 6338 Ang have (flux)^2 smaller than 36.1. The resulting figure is 1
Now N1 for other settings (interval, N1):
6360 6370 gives 5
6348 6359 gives 2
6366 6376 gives 3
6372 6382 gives 5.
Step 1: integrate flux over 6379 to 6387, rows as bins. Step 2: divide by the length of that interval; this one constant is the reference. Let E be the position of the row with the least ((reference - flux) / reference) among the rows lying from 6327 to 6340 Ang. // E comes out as 6330.18 Ang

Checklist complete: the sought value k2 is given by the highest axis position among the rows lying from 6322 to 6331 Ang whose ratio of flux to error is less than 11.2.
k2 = 6322.90 Ang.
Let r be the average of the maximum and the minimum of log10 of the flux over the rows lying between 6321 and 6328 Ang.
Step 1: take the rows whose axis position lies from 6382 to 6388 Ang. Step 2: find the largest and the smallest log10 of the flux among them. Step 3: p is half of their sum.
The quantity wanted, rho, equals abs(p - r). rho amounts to 0.012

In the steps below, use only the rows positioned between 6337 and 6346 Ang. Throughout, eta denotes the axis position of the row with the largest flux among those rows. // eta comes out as 6340.39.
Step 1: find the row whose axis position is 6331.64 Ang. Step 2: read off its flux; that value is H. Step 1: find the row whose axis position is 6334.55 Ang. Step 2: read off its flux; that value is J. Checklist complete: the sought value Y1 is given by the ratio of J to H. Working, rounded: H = 6.71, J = 6.05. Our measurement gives 0.90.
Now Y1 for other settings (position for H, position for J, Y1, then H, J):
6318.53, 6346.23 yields 0.79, 6.19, 4.92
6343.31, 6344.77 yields 0.96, 6.01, 5.78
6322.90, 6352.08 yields 1.04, 5.38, 5.58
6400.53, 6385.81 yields 0.91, 6.59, 5.99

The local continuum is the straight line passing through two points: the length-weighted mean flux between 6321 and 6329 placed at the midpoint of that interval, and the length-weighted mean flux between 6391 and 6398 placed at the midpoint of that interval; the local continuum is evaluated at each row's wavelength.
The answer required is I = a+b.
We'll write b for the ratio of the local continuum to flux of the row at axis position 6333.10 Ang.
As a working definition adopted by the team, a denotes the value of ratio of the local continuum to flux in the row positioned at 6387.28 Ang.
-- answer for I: 1.89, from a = 0.94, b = 0.95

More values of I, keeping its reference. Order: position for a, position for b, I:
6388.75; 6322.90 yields 2.11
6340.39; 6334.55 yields 1.93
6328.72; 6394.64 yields 2.00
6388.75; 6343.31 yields 1.97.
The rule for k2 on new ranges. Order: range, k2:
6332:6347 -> 6346.23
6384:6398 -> 6397.58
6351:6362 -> 6356.47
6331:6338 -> 6337.47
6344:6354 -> 6347.69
